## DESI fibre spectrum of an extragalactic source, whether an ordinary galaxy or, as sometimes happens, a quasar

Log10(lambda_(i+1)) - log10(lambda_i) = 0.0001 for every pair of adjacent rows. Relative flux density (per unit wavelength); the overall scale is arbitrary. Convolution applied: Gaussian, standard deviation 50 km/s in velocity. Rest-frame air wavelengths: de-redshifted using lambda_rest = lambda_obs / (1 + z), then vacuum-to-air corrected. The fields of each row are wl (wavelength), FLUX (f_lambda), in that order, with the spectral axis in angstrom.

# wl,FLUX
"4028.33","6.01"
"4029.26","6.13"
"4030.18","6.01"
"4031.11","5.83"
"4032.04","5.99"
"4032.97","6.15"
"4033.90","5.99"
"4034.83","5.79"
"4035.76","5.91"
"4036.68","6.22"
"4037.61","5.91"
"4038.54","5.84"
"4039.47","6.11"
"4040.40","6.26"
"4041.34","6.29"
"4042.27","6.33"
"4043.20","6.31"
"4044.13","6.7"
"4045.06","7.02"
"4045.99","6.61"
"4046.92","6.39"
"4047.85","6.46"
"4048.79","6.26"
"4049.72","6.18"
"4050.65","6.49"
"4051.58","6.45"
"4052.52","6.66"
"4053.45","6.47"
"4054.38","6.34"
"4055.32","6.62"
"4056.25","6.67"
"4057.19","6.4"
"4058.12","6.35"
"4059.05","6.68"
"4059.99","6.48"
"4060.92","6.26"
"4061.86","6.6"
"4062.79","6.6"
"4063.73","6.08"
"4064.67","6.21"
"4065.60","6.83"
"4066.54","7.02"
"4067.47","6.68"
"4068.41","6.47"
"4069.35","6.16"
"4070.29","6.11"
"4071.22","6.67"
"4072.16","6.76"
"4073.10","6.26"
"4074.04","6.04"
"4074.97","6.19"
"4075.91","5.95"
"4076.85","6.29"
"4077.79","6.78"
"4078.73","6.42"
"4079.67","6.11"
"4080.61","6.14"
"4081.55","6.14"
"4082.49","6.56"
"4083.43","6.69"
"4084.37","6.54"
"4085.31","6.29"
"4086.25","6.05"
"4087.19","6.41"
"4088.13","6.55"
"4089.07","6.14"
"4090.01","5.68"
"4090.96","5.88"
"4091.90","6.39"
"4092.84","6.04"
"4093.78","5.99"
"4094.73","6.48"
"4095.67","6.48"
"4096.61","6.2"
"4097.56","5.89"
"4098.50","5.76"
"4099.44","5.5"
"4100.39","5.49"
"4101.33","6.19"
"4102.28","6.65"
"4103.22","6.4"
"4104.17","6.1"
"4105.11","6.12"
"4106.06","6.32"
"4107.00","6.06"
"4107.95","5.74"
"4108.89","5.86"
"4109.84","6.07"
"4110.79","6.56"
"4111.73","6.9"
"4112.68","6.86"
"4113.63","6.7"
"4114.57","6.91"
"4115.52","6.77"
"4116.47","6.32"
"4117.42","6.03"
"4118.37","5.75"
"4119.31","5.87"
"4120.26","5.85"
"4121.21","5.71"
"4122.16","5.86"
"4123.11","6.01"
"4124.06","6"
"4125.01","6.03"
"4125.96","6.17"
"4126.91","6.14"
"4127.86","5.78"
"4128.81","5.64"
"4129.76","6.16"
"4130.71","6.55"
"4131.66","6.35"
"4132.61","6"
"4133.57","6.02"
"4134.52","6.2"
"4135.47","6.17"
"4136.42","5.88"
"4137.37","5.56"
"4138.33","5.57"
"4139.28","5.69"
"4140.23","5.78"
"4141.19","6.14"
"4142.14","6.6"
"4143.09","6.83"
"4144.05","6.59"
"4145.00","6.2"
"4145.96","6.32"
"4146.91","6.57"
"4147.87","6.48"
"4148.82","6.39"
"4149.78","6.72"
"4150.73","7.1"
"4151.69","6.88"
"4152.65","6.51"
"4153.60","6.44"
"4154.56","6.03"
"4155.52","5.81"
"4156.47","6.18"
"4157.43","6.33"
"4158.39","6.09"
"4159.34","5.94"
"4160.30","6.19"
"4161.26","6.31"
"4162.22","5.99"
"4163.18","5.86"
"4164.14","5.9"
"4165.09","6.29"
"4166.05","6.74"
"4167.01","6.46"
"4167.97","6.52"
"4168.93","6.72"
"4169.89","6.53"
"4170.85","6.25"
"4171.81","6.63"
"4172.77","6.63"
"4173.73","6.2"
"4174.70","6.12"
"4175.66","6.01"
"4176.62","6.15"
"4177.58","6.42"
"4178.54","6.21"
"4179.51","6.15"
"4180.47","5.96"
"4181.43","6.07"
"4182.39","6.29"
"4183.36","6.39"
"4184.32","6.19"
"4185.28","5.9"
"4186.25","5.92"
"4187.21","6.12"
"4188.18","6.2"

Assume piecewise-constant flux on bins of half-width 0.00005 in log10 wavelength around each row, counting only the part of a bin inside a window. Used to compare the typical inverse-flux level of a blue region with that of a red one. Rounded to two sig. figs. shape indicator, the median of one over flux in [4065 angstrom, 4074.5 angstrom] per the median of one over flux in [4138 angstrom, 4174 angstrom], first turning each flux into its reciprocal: 0.96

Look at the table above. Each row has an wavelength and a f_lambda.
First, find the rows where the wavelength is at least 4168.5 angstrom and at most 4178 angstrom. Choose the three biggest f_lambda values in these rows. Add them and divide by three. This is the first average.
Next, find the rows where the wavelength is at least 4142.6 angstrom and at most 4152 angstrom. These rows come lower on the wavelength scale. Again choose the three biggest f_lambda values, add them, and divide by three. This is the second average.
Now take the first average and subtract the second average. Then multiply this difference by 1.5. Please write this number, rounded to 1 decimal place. -0.4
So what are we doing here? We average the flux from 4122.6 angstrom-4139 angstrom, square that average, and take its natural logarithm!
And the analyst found 3.59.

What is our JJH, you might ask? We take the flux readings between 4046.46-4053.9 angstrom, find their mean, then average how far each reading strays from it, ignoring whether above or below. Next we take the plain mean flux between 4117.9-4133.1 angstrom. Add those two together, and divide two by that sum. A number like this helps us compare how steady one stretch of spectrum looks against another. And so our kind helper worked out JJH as 0.328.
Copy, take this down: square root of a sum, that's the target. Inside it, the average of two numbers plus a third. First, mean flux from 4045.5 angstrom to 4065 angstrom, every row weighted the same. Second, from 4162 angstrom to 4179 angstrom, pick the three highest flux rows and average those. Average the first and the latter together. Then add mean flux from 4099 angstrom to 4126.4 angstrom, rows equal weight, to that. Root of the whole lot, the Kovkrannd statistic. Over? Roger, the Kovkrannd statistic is 3.569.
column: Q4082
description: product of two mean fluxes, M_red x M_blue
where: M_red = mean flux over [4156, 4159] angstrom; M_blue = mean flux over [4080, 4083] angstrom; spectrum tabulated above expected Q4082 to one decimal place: 38.9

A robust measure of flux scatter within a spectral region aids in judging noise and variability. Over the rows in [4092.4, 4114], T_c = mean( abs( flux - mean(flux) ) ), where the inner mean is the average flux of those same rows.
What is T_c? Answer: 0.32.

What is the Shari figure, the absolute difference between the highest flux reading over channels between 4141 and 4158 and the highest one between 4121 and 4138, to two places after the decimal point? 0.55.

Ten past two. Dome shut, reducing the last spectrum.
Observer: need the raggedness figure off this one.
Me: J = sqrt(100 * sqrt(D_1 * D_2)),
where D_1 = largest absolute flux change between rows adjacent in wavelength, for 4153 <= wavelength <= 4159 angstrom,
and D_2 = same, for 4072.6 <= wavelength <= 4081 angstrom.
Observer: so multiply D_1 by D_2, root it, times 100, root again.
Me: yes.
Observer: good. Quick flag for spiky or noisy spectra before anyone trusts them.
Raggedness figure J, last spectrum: 6.7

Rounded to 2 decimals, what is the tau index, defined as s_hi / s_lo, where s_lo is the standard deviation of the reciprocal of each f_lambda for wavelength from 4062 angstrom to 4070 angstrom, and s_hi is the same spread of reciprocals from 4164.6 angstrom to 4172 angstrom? 0.54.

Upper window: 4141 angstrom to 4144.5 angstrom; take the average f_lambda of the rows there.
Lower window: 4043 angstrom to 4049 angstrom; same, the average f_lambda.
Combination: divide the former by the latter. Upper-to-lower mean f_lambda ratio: 1.00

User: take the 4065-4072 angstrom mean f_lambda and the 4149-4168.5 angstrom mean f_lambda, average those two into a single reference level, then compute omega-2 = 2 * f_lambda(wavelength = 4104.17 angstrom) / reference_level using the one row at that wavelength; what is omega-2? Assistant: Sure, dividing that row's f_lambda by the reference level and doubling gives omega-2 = 1.89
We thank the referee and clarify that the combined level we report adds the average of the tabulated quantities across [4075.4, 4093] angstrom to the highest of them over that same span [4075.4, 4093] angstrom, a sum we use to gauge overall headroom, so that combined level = 13.0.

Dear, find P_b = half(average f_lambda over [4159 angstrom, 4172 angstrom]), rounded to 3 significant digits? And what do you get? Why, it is 3.15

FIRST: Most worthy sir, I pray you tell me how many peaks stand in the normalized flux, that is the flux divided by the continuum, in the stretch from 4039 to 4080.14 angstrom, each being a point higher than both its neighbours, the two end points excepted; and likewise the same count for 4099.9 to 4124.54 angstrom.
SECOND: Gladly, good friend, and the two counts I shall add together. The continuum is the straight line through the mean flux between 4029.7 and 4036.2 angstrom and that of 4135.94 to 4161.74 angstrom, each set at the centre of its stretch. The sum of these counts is 18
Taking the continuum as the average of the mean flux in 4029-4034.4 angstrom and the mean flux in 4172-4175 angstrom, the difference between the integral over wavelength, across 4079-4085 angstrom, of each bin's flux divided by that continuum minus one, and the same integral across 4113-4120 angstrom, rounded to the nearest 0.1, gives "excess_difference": 0.0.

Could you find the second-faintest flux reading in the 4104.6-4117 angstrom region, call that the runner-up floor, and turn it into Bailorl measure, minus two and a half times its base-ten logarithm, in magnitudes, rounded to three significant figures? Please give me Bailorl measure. -1.92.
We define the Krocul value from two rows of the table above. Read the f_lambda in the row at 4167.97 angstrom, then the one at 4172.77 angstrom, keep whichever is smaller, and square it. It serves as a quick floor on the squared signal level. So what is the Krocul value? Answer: 42.5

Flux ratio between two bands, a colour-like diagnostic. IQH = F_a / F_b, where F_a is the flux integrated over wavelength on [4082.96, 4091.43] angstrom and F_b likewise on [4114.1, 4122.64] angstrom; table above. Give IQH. 1.013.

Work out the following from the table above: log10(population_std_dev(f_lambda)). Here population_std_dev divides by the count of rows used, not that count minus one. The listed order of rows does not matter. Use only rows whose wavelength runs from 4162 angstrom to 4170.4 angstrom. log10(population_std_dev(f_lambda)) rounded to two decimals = -0.49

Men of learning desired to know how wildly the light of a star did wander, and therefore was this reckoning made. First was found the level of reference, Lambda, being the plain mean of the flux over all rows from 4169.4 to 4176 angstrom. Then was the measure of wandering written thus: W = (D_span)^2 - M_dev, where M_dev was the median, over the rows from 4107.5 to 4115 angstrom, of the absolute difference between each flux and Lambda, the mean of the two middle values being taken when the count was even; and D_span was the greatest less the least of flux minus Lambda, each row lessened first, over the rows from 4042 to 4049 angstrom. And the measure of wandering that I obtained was 0.08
